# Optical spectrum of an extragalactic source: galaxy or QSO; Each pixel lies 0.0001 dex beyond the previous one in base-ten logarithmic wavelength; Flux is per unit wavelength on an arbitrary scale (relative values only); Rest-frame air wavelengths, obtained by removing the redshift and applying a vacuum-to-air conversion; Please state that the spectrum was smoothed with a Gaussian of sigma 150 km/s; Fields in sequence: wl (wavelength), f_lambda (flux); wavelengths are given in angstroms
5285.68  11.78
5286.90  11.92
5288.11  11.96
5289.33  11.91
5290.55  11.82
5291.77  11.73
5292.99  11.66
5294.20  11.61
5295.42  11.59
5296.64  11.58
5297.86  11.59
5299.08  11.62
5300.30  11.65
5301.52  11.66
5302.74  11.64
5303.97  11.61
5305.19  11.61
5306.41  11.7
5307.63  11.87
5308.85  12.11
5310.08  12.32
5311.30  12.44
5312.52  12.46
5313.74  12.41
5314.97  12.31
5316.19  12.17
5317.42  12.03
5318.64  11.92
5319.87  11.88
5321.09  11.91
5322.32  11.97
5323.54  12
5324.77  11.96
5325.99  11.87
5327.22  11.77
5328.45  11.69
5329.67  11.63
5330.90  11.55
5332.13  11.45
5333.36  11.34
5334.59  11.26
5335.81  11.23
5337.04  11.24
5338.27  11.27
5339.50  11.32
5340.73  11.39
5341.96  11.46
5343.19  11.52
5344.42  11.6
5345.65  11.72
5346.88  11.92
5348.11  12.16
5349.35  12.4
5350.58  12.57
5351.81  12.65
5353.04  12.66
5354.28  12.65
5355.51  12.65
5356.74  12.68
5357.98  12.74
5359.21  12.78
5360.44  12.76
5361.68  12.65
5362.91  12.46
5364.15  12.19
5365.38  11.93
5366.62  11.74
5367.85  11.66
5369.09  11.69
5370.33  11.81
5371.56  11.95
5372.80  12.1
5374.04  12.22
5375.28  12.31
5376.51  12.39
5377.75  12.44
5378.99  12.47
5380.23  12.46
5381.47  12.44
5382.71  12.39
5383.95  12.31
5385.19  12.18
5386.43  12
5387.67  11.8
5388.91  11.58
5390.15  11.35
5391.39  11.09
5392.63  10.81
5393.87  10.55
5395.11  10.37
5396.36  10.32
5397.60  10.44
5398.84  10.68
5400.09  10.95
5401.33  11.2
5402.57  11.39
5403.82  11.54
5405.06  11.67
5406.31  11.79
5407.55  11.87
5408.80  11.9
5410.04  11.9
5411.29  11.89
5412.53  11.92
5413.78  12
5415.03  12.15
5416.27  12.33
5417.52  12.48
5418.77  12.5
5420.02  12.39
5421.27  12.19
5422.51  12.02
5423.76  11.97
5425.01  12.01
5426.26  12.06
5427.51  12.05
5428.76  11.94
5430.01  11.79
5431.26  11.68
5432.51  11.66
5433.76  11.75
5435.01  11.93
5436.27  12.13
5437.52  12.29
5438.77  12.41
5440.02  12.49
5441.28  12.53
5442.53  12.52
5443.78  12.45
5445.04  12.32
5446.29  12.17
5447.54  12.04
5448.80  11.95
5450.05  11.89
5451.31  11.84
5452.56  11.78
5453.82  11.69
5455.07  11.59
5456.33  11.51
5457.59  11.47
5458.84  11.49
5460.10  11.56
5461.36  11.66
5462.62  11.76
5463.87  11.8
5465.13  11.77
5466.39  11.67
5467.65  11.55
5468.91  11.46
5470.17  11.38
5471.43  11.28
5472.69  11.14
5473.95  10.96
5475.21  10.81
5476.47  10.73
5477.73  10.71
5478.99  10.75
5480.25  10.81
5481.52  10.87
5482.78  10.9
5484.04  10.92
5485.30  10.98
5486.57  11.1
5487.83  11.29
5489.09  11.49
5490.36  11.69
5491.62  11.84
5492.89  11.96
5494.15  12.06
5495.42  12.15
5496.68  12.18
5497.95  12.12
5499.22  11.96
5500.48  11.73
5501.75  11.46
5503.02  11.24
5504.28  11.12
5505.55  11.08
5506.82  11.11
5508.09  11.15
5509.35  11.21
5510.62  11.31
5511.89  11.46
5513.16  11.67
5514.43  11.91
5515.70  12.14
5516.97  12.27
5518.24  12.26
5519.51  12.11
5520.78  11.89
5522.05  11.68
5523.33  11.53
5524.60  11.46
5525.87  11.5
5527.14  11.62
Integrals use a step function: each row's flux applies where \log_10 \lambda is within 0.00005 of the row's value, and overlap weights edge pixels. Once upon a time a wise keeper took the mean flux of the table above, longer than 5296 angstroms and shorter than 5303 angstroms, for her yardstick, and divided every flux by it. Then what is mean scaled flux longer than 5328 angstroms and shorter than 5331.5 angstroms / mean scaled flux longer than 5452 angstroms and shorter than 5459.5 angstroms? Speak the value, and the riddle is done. 1.00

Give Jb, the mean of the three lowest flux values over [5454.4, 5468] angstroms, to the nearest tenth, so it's 11.5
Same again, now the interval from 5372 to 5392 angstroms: 11.3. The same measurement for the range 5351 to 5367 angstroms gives 12.0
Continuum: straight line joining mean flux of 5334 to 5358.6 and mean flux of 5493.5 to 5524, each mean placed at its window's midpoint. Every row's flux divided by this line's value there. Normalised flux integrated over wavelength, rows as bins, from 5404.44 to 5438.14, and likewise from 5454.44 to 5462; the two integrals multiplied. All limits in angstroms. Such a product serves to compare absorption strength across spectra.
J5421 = 253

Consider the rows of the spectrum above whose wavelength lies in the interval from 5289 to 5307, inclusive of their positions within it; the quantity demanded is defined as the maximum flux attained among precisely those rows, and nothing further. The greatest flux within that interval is 11.91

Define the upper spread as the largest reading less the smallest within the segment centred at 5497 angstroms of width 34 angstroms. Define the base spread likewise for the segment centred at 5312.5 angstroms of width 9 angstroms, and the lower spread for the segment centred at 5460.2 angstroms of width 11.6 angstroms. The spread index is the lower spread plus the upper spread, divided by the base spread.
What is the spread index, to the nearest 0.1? 4.9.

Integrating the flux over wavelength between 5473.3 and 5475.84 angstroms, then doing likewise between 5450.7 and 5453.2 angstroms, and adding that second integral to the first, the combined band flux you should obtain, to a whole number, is 57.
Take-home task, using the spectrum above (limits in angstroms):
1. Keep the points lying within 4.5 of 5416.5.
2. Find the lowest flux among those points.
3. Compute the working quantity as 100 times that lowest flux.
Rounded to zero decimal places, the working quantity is 1192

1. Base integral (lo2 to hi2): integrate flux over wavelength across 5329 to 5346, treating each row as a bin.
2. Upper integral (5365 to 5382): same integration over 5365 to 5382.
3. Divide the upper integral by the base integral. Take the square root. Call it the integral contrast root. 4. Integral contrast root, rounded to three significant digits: 1.03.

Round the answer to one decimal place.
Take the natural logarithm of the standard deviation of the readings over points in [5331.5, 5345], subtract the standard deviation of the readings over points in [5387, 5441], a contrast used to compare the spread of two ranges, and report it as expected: -2.7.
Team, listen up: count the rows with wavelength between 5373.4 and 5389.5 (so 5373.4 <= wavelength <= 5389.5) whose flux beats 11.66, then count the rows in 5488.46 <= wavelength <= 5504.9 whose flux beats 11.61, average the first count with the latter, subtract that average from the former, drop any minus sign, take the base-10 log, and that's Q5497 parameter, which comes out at 0.18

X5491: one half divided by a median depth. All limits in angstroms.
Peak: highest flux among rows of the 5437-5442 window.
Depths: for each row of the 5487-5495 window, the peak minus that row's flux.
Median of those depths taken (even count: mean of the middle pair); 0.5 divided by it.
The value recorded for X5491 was 0.65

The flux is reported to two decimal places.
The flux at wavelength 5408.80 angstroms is 11.90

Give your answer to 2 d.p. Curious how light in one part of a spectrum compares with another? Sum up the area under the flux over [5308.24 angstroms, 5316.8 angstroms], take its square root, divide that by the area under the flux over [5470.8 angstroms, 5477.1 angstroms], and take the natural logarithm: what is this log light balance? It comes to -1.91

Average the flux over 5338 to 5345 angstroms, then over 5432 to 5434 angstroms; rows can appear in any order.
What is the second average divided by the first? 1.024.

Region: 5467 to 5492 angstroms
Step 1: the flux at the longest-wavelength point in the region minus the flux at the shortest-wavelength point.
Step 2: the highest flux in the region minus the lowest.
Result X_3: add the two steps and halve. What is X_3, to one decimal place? 0.7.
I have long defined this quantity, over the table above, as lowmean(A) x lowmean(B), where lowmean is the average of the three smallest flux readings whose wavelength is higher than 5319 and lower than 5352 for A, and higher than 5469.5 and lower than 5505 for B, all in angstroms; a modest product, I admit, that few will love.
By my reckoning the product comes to 121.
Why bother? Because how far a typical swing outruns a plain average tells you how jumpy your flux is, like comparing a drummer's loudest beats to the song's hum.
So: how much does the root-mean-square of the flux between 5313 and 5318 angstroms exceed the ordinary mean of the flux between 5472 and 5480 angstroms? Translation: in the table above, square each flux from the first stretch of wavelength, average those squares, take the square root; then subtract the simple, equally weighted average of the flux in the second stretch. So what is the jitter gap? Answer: 1.4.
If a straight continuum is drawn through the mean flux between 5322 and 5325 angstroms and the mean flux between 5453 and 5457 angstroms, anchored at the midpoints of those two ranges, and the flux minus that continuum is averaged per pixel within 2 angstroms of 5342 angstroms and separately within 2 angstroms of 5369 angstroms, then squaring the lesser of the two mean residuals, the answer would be 0.22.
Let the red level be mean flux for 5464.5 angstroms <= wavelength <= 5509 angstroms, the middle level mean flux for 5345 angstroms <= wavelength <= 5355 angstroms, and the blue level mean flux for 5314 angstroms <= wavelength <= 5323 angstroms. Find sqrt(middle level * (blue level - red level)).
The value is 2.9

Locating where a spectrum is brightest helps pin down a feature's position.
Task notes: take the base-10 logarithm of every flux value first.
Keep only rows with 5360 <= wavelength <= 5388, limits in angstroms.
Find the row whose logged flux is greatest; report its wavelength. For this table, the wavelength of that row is 5360.44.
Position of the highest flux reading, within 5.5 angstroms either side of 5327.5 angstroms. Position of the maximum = 5323.54 angstroms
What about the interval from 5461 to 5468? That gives 5463.87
